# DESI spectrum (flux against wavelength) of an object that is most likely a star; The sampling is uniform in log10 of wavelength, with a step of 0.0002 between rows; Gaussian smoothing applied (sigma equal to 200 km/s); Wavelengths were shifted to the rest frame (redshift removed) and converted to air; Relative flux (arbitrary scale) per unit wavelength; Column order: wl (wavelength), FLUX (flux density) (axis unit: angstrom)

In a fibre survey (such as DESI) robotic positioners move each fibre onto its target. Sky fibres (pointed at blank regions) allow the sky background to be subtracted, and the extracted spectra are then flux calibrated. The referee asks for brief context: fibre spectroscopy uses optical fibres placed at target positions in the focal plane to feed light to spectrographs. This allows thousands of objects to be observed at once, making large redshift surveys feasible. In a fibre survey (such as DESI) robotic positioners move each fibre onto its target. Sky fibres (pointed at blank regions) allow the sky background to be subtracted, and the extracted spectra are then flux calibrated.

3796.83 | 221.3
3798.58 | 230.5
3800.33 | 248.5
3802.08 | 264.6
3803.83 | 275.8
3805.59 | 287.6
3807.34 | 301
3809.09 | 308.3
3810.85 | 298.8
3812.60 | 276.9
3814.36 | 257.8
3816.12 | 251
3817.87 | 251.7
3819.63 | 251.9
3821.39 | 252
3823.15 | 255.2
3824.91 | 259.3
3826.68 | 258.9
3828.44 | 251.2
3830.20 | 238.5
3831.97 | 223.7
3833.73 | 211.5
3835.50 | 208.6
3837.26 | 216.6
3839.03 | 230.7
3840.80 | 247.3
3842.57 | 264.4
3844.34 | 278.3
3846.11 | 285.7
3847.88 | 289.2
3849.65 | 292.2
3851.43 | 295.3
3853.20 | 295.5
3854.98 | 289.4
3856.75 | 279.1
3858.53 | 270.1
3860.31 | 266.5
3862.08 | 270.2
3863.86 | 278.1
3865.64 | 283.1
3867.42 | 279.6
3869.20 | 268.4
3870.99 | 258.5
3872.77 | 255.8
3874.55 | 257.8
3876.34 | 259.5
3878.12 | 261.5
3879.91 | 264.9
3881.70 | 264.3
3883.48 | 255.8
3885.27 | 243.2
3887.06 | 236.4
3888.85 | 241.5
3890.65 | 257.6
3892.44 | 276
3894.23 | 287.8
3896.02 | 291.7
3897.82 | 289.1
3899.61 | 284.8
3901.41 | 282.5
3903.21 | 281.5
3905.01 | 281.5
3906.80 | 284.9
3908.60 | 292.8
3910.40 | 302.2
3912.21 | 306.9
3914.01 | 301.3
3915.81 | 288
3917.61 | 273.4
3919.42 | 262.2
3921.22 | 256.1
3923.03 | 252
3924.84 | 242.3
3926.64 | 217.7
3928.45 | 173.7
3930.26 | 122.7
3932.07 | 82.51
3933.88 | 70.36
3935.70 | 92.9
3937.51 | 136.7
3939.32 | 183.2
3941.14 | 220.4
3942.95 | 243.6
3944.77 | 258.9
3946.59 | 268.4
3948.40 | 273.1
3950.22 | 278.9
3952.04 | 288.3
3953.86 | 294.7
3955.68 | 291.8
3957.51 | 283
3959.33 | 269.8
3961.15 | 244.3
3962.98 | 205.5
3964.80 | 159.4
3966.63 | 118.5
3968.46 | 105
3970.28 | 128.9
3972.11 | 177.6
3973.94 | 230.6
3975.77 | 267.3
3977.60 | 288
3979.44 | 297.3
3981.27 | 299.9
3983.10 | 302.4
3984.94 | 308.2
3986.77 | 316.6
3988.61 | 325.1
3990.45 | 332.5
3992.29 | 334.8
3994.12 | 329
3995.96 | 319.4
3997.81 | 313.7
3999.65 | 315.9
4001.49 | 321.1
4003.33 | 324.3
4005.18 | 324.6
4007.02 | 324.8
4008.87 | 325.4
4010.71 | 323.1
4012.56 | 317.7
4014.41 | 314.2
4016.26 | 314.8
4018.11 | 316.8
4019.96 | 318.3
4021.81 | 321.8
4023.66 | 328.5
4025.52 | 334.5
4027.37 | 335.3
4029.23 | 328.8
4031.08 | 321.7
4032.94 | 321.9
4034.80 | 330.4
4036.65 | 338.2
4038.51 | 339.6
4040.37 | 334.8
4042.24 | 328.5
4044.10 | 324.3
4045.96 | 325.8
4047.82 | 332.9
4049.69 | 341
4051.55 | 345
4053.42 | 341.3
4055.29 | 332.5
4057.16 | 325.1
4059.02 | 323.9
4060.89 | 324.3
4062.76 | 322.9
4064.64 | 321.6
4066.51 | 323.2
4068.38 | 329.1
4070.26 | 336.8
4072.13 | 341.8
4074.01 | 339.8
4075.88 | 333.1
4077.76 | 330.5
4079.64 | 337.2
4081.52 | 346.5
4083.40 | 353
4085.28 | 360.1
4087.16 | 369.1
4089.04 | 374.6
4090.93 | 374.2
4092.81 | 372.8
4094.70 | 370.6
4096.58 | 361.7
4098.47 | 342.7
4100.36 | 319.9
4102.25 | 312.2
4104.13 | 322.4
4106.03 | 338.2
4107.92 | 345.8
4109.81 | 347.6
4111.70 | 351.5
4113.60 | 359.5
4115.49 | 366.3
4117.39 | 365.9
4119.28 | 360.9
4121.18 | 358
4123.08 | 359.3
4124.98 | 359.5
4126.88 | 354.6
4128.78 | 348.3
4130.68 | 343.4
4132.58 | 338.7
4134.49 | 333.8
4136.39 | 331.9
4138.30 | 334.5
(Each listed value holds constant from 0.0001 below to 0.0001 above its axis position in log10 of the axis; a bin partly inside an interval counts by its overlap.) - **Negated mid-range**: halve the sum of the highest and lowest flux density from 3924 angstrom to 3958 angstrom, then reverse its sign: -183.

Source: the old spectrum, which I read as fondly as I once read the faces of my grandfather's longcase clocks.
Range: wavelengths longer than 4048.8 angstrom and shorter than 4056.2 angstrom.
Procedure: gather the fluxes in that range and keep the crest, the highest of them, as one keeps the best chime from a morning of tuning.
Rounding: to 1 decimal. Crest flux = 345.0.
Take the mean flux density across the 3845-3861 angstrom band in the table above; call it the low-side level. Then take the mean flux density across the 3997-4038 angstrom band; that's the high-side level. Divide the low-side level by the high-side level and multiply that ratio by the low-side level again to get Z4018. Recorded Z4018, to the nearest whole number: 251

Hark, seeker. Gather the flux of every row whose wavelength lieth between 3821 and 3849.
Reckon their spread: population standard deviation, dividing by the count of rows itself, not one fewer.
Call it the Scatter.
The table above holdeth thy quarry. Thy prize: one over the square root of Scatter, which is 0.20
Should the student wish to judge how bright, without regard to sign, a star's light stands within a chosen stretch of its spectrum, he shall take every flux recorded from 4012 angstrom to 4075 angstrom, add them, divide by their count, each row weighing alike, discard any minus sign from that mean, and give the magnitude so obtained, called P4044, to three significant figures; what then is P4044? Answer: 329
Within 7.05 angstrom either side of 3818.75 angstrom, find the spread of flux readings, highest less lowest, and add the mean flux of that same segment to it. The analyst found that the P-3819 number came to 283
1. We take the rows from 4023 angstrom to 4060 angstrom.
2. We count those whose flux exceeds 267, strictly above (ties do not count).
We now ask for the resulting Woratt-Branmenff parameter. 20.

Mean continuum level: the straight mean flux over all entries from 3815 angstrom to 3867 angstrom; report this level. 260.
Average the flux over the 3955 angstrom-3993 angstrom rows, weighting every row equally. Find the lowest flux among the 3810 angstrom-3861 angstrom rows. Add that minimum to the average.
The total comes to 460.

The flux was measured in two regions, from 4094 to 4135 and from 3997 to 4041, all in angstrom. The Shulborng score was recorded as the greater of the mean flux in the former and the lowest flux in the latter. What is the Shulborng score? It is 348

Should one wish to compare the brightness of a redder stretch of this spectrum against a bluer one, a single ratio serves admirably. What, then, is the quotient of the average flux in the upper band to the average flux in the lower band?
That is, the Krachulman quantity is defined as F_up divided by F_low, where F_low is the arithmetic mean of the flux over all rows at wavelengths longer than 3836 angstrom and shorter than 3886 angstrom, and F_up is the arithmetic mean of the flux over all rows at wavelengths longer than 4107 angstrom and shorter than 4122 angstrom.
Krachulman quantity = 1.33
